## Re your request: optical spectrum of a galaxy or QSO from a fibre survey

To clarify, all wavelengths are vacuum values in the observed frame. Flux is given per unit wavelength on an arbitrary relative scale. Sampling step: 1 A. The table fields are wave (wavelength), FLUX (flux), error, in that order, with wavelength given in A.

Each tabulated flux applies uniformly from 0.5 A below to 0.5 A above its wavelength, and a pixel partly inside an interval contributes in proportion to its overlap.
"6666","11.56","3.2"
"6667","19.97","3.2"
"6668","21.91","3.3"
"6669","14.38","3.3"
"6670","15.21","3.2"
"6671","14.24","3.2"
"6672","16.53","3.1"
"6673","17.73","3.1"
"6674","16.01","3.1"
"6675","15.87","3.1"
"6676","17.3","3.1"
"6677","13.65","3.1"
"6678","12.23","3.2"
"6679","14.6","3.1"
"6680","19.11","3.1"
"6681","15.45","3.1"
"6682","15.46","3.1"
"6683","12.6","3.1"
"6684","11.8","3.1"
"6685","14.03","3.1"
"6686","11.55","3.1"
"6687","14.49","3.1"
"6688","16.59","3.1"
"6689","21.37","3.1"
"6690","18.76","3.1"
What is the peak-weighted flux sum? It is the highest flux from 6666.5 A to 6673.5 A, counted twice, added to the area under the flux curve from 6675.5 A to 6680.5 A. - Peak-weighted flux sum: 121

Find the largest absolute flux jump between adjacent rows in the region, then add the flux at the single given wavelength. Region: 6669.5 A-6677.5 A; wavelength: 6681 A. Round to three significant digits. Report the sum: 19.1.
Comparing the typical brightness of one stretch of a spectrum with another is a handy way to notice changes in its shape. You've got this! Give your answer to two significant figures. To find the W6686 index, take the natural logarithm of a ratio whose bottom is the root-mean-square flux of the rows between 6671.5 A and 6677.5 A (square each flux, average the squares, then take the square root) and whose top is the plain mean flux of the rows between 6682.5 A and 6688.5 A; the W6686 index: -0.18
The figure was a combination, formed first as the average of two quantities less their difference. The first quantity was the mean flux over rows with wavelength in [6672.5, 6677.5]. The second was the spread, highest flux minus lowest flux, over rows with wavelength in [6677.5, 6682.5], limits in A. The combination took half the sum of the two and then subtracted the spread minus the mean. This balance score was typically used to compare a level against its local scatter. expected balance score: 20.7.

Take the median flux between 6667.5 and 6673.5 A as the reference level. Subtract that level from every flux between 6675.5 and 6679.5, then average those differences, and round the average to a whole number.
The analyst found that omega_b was -1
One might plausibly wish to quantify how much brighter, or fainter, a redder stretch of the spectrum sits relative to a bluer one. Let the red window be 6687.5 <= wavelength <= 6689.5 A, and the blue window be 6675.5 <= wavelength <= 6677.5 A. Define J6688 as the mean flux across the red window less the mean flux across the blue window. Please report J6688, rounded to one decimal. 3.5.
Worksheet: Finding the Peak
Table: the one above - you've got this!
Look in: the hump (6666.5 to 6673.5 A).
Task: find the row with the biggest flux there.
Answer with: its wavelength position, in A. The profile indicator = 6668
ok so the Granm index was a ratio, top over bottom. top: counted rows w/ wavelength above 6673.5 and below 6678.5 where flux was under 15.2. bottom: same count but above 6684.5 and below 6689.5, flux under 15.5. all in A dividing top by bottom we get 0.67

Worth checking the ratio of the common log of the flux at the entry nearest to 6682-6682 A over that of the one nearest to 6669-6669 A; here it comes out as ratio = 1.03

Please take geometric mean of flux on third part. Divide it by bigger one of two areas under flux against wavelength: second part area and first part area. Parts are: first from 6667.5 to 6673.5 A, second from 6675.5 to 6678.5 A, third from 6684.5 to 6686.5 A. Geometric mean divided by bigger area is 0.13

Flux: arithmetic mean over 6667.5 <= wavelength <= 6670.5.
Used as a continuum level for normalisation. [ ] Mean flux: 17.2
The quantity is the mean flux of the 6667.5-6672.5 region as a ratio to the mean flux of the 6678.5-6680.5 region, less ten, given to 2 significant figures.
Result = -9.0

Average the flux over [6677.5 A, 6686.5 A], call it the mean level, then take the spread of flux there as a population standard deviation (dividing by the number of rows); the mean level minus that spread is 11.8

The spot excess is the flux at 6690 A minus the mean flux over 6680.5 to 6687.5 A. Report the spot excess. 5.1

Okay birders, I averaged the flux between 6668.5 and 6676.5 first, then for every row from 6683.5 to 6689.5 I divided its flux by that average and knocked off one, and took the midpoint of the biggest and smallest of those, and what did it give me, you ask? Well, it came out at 0.03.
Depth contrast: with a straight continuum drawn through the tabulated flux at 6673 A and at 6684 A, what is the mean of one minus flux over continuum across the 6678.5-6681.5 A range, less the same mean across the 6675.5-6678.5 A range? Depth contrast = -0.25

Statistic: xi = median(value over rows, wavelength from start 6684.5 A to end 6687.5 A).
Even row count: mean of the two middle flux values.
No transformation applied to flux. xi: 14.0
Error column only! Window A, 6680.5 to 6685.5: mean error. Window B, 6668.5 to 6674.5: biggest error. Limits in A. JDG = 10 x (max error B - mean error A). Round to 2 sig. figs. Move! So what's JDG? 2.0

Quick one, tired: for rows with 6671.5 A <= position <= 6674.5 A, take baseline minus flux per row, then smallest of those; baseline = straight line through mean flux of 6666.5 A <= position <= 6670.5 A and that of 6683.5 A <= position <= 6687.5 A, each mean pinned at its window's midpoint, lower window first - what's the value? -1.16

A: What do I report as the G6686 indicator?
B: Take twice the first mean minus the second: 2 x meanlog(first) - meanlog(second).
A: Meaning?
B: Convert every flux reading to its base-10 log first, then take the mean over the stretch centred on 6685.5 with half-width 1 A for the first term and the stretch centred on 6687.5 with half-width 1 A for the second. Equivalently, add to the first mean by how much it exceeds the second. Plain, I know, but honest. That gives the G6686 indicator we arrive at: 1.02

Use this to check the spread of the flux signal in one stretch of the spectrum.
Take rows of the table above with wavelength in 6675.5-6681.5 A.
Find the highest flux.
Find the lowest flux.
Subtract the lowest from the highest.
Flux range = 6.9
